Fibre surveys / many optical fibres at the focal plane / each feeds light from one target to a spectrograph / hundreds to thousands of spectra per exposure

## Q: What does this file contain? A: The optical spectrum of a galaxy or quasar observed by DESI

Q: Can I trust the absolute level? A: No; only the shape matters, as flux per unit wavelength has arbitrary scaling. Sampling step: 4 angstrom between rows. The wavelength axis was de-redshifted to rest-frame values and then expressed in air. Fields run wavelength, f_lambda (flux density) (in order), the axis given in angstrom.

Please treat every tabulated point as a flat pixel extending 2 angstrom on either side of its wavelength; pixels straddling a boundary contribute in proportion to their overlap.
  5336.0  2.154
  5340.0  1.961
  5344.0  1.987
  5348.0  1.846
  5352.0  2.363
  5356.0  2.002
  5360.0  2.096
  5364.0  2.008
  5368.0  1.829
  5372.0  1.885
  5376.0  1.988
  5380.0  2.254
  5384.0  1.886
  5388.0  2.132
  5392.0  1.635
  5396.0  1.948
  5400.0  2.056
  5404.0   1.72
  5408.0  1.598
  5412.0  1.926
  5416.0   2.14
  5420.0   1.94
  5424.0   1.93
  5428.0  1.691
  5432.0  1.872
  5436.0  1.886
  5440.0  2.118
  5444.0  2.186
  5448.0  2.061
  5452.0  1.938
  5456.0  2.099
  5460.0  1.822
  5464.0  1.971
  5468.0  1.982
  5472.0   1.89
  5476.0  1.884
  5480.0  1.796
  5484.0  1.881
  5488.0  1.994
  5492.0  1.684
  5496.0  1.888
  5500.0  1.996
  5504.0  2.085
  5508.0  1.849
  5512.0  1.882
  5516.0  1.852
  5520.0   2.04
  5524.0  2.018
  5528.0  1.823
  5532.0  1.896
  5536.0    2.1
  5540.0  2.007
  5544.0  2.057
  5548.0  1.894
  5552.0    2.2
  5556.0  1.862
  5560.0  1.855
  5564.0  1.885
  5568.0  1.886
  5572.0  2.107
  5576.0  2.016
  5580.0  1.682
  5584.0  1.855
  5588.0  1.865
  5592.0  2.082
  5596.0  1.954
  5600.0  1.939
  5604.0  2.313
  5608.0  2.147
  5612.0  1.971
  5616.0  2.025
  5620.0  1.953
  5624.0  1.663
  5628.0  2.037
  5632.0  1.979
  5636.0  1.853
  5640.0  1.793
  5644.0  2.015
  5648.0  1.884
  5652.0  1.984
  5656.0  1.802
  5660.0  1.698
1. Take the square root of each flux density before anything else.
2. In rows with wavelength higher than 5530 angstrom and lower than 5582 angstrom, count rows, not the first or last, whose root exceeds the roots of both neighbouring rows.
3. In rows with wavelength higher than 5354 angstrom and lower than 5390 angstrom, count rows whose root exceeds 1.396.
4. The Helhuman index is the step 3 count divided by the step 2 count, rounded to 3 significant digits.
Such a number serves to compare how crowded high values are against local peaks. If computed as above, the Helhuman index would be 1.50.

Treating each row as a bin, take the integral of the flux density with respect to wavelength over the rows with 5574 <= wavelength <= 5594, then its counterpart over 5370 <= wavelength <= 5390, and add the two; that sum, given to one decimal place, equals 78.6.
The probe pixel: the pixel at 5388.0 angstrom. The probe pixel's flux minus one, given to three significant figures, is 1.13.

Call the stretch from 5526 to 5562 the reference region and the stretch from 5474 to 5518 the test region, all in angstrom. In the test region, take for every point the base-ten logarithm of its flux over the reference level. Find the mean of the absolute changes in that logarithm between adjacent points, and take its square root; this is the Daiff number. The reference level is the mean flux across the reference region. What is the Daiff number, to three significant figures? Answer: 0.173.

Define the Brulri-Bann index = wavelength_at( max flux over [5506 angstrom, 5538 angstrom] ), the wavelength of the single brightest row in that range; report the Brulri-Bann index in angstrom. 5536.0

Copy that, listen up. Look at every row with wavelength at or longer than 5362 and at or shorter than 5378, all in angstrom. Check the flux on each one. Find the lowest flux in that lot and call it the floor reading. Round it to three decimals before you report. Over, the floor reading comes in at 1.829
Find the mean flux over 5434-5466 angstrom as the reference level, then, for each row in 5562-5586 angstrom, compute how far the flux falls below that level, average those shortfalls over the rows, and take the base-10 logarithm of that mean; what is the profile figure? -0.98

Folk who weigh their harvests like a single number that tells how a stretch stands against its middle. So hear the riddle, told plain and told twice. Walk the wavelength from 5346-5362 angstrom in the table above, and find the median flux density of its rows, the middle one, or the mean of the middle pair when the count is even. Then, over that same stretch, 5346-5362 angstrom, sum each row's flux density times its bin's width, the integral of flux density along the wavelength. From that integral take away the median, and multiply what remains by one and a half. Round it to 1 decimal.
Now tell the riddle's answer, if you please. 46.8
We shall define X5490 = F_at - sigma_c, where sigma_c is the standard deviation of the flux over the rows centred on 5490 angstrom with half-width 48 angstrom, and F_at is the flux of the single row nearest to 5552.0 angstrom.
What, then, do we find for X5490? 2.08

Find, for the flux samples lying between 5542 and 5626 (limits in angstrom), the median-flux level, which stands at 1.95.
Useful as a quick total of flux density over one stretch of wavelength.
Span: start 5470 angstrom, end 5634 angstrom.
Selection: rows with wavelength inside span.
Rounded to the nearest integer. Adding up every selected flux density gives 80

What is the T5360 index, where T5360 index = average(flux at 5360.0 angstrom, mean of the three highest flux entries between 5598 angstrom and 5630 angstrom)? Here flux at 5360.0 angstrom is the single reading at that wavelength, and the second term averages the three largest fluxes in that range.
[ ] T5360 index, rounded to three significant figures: 2.13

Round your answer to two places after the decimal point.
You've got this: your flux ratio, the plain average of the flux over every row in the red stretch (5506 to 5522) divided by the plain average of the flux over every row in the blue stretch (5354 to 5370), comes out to 0.96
